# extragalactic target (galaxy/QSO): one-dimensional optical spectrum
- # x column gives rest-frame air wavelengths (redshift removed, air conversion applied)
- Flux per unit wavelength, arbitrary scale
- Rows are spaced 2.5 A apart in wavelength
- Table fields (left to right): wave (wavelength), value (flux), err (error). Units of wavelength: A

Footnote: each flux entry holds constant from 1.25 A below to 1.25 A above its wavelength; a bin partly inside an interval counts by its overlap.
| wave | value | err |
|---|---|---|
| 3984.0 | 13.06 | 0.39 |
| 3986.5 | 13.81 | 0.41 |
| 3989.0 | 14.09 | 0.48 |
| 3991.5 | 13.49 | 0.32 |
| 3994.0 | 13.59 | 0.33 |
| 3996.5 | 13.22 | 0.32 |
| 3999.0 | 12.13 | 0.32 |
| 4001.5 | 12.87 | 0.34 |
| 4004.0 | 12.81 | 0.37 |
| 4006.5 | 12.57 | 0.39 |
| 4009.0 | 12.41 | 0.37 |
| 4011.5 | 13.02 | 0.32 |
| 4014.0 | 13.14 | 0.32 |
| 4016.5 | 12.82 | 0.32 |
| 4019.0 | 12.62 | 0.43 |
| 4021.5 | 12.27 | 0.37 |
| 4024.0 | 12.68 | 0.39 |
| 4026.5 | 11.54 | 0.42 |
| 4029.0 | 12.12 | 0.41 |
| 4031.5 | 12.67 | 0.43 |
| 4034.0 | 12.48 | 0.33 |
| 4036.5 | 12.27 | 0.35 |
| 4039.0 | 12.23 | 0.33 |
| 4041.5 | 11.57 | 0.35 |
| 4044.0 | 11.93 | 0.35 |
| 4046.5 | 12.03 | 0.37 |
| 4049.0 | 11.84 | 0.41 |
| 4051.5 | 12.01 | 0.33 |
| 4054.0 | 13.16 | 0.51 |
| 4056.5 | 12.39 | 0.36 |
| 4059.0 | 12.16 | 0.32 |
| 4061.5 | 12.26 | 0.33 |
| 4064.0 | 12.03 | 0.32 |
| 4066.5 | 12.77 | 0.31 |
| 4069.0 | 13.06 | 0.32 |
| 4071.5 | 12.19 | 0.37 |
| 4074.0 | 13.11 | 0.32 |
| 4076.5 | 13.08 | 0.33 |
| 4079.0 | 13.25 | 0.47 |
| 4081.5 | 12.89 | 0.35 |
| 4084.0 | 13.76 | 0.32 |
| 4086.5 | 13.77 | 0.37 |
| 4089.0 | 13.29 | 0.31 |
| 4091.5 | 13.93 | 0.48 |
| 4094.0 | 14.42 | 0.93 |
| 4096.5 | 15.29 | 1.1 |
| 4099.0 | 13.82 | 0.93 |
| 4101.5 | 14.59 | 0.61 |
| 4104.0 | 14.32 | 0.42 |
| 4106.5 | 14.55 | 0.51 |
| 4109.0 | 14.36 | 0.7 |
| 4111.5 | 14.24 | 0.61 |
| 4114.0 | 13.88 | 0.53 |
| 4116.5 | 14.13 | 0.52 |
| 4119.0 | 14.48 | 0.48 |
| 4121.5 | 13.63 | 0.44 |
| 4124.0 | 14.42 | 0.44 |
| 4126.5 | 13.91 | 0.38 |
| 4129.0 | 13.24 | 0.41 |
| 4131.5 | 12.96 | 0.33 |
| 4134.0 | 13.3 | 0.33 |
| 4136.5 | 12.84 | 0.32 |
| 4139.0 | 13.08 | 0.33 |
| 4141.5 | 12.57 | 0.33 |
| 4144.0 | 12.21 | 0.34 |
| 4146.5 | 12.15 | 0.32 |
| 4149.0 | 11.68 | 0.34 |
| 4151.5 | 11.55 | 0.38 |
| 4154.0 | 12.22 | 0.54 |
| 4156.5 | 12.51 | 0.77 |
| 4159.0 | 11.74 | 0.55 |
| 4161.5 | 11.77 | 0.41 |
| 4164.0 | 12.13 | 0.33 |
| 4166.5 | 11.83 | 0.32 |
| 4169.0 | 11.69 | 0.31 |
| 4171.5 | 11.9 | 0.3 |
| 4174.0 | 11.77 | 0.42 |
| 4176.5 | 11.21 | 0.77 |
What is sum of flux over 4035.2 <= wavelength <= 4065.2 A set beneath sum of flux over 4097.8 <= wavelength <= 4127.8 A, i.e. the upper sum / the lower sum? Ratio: 1.17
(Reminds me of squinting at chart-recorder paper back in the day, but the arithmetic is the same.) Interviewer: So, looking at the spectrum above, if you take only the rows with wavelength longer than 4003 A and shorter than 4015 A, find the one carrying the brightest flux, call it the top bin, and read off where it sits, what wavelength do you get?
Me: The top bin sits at 4014.0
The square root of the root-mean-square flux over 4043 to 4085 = 3.55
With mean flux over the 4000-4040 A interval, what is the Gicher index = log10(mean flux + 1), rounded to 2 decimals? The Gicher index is 1.13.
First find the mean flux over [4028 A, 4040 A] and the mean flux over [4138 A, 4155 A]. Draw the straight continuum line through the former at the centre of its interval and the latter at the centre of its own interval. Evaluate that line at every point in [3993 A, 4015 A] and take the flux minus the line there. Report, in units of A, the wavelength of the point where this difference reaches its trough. 3999.0 A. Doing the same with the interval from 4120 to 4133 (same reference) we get 4131.5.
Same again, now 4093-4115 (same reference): 4099.0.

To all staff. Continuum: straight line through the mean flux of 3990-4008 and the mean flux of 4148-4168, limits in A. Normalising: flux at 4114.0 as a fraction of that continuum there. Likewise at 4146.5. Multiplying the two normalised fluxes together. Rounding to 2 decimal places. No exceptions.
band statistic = 1.15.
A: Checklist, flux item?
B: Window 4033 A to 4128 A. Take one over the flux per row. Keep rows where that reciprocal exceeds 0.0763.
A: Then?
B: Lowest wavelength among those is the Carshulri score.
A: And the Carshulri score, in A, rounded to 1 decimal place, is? 4034.0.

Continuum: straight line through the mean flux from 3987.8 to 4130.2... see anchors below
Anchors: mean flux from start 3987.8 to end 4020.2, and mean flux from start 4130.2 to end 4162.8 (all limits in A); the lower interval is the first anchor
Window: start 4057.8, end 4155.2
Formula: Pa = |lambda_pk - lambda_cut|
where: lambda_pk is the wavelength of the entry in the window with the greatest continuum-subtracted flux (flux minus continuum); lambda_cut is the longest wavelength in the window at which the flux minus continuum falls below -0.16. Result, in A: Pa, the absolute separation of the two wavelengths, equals 55.0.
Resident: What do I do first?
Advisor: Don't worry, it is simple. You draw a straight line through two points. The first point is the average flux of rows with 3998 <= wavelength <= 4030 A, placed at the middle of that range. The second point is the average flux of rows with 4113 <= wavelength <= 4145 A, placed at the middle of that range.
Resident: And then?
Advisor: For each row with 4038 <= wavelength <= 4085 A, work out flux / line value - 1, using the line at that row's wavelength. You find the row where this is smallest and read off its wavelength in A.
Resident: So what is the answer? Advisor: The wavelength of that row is 4041.5 A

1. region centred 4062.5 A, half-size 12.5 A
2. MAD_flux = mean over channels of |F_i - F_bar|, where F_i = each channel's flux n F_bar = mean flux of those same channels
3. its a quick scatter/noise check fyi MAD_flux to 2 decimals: 0.41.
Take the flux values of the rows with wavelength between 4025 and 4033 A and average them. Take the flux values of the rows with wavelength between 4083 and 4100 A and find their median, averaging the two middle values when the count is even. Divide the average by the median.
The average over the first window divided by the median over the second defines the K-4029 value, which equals 0.88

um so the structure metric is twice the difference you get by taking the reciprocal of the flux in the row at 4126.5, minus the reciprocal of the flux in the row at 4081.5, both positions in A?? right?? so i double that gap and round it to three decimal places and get -0.011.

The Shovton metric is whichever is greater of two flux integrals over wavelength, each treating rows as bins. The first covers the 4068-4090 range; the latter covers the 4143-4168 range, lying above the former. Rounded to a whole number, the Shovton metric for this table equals 299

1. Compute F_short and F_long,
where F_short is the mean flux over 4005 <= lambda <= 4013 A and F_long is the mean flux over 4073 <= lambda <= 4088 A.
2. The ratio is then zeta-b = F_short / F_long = 0.95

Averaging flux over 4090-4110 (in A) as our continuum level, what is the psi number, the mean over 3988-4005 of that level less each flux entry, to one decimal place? 1.2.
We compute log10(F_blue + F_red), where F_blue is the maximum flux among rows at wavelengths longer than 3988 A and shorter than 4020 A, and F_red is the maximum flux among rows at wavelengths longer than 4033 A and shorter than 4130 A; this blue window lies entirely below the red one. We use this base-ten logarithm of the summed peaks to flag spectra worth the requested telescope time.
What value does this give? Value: 1.47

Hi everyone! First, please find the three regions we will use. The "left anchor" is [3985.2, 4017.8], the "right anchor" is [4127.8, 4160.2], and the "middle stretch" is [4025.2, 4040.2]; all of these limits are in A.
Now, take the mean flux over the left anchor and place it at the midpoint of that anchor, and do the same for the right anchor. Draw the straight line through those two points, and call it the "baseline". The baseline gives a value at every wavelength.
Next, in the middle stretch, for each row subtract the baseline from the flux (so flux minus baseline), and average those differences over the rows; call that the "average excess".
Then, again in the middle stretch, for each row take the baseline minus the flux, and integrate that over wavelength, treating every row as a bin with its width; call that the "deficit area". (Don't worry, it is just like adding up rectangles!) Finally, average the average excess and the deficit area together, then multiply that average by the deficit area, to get 55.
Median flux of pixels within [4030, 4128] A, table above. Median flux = 13.2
